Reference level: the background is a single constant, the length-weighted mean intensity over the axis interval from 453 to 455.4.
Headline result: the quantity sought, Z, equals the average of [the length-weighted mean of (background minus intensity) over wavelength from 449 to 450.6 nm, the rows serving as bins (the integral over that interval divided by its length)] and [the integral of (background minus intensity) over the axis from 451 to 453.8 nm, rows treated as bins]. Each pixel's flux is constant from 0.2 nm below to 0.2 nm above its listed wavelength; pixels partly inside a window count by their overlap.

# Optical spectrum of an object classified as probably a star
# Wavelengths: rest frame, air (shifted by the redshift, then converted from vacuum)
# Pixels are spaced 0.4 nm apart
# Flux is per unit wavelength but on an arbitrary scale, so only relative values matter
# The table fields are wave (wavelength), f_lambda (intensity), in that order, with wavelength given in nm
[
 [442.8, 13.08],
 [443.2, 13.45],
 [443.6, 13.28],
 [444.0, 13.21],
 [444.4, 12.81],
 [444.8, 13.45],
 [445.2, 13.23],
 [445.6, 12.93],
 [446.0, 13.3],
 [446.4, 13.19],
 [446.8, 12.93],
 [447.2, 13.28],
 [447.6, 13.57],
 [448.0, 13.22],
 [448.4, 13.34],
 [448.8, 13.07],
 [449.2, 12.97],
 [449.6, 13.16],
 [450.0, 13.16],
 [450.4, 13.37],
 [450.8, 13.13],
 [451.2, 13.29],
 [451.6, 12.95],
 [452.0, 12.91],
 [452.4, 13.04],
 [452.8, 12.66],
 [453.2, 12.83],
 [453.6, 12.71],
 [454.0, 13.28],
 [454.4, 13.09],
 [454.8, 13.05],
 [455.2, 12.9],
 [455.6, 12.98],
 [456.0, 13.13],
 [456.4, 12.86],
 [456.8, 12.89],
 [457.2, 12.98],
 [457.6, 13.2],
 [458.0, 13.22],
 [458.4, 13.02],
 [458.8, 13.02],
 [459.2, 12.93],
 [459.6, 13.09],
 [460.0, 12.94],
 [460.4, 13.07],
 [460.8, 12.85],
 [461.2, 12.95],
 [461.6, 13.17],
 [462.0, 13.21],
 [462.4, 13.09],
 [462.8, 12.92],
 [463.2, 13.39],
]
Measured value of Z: 0.00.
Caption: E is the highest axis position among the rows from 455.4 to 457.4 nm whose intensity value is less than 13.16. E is 457.2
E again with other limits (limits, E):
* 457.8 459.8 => 459.6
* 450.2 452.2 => 452.0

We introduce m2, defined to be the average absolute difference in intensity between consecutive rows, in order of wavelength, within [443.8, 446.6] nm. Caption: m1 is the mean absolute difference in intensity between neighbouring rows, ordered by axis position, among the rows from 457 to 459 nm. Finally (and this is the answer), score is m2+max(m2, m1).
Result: 0.68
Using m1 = 0.11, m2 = 0.340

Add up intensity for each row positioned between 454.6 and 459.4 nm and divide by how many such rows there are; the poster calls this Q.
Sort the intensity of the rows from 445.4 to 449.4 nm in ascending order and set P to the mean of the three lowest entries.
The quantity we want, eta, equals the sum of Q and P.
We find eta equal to 26.0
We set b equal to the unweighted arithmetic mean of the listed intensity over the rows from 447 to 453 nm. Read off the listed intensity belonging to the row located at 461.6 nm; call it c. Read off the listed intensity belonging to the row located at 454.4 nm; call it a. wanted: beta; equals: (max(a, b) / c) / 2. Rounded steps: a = 13.09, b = 13.14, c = 13.17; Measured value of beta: 0.499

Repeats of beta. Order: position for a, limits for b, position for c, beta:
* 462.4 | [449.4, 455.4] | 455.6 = 0.504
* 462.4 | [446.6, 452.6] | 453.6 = 0.518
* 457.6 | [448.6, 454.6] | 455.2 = 0.512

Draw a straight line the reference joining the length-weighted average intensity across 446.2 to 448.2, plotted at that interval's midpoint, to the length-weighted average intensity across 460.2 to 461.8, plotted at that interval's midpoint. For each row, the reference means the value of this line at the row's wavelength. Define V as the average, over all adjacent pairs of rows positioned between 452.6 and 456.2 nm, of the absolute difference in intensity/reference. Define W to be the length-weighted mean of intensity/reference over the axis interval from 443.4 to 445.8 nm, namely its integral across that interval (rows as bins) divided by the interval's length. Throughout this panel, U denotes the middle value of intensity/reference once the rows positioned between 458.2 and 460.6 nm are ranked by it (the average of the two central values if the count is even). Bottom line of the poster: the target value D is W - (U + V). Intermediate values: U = 1.00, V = 0.014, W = 0.990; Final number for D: -0.021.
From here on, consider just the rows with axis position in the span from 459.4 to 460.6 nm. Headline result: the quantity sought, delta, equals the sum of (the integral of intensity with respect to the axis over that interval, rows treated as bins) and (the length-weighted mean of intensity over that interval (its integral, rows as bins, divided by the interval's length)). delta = 28.7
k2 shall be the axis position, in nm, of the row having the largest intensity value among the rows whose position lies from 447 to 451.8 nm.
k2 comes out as 447.6 nm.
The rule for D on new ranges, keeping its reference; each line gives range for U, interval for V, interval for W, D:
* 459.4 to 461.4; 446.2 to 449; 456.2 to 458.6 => -0.019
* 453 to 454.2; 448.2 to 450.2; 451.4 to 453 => -0.007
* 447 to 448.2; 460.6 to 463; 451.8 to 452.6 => -0.027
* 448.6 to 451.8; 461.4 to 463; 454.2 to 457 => -0.014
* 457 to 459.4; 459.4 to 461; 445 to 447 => -0.021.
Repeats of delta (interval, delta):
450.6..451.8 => 28.9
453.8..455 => 28.9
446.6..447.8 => 29.2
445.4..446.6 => 28.9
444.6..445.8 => 29.0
